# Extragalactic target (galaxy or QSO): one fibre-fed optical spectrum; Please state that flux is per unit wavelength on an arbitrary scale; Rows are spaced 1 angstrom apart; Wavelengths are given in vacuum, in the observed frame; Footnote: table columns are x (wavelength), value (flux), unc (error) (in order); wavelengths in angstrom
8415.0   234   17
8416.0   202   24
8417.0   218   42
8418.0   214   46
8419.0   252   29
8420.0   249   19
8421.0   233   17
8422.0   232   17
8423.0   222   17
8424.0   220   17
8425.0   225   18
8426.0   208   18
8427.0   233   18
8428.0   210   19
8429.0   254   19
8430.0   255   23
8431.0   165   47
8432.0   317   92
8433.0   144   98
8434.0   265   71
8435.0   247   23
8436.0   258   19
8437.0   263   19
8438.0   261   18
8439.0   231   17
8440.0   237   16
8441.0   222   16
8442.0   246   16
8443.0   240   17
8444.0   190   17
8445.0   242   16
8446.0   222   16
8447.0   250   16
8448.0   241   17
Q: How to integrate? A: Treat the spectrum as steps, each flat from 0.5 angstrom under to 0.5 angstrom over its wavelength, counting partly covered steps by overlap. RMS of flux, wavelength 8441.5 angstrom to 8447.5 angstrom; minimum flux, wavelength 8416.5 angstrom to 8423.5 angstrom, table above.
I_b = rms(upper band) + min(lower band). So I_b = 447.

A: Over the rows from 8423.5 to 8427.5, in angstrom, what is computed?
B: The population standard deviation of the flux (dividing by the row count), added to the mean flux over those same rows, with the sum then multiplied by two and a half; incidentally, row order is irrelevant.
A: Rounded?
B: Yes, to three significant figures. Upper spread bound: 576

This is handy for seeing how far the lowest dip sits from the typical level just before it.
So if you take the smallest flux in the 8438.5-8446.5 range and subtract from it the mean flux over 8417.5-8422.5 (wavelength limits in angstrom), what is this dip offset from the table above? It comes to -46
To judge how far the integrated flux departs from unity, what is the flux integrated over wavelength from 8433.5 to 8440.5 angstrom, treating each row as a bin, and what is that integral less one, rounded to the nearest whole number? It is 1761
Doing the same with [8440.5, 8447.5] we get 1611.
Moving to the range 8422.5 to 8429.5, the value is 1571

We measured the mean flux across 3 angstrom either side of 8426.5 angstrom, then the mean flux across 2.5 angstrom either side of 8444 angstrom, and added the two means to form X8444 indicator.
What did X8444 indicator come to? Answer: 453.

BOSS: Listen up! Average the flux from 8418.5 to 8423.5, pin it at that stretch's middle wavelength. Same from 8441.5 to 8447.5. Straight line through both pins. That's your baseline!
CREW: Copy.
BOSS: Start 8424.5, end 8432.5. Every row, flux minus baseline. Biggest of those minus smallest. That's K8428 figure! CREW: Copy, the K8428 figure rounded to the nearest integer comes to 152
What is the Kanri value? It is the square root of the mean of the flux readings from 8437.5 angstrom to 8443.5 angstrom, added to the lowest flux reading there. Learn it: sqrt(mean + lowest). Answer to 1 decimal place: 21.5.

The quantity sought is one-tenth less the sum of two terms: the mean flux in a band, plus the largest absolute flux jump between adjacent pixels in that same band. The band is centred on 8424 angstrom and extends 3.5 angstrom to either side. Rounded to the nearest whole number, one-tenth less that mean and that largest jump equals -250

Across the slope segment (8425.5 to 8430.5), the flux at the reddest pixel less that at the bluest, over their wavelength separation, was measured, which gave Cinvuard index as 12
